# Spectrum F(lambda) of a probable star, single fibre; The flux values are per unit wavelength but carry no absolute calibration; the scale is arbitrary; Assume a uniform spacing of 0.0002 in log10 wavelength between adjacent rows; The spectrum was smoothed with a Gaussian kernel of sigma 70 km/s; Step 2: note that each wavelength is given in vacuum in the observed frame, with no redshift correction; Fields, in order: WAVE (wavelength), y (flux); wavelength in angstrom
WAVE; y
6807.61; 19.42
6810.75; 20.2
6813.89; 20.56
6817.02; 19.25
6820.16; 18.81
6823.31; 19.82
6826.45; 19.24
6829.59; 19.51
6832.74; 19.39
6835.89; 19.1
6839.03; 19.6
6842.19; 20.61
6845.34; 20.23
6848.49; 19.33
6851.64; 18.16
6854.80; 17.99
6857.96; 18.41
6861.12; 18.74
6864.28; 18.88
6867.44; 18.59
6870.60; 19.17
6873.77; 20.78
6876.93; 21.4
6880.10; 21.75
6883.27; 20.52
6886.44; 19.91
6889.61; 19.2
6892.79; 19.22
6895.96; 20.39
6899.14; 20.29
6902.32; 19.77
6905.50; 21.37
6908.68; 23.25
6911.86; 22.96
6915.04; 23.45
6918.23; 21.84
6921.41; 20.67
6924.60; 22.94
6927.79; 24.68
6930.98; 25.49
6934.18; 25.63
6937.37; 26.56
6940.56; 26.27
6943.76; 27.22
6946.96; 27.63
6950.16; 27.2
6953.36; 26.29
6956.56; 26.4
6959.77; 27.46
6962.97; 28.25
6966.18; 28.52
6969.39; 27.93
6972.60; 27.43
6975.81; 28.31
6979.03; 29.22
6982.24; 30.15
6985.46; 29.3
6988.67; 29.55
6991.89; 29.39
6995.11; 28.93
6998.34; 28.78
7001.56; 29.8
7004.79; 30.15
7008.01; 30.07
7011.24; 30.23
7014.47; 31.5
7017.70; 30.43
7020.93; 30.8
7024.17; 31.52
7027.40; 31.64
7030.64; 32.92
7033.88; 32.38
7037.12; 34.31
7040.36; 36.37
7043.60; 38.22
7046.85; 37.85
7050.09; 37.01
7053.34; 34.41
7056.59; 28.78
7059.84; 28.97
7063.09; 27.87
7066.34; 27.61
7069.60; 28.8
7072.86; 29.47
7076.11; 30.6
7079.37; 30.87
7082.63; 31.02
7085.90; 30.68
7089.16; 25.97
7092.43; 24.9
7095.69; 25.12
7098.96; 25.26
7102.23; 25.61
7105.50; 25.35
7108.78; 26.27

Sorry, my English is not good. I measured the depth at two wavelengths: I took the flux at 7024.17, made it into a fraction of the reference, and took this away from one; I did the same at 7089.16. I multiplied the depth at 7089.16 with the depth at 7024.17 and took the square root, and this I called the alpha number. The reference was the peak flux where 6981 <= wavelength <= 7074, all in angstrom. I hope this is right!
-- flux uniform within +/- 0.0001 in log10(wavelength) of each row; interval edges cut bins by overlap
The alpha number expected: 0.24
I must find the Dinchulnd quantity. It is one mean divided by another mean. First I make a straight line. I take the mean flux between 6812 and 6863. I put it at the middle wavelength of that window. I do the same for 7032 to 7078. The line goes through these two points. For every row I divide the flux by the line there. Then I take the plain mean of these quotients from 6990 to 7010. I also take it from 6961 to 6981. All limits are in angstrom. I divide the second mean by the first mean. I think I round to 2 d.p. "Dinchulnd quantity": 1.02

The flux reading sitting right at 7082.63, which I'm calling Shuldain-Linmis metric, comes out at 31.02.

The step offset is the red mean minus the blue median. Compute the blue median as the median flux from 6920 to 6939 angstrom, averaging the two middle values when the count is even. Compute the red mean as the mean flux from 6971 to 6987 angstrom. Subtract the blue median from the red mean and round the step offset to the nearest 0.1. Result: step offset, 3.8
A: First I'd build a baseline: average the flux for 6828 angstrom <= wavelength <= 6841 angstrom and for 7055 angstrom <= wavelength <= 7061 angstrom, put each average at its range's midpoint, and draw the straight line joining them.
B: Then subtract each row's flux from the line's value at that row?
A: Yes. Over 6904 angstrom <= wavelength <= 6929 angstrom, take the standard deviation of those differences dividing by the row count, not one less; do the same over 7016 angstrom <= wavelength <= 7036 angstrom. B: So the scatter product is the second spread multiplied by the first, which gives 0.74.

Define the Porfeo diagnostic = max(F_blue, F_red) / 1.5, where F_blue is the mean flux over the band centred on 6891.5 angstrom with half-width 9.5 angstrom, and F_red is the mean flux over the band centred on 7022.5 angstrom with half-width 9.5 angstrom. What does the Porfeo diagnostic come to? 21.0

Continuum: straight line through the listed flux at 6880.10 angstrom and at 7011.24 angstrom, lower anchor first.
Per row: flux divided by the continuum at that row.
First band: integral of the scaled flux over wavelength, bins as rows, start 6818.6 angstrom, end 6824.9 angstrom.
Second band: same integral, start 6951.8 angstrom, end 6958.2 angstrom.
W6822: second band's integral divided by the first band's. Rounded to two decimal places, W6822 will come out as 0.94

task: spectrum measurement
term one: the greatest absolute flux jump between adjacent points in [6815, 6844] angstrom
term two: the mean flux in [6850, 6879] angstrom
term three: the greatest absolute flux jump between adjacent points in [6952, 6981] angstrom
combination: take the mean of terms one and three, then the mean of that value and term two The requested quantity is 10.1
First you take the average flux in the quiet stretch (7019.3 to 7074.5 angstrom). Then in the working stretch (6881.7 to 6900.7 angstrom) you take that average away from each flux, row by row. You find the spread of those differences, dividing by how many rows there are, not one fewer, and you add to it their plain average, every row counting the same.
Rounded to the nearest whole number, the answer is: -12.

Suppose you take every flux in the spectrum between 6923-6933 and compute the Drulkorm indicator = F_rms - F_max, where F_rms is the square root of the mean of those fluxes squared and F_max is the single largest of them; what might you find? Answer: -1.1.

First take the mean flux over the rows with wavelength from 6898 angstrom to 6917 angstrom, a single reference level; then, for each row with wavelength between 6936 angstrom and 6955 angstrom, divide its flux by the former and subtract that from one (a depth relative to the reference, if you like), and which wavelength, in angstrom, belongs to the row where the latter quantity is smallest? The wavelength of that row 6946.96 angstrom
